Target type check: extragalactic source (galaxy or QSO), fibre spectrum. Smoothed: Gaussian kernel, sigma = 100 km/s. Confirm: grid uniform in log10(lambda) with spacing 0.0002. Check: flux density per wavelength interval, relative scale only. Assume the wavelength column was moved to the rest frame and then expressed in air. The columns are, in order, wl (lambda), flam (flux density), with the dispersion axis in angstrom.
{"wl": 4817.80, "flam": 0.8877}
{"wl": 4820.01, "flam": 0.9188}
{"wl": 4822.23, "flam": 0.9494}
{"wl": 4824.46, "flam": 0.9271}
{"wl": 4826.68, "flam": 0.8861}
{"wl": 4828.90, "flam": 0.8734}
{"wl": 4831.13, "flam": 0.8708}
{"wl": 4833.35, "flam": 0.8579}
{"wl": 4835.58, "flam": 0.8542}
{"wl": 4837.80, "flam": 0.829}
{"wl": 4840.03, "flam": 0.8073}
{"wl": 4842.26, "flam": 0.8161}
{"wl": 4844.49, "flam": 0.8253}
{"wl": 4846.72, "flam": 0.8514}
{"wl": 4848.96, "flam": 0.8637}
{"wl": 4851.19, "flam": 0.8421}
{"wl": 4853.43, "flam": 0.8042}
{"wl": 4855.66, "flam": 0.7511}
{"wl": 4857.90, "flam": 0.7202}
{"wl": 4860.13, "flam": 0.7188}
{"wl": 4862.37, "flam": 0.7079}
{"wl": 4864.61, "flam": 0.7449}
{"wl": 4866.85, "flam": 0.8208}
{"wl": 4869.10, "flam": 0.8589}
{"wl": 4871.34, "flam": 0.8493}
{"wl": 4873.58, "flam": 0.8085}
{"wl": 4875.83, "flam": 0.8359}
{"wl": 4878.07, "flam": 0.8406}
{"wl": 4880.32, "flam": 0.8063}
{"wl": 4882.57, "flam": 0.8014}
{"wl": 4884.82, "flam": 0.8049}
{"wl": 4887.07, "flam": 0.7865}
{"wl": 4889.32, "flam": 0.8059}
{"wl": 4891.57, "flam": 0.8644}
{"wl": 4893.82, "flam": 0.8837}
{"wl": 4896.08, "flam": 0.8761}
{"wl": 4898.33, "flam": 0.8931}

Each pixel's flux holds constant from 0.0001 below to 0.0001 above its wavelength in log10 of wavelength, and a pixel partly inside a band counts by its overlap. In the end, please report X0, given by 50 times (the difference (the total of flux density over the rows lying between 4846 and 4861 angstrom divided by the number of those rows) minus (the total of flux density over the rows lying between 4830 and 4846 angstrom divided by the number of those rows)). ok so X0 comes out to -2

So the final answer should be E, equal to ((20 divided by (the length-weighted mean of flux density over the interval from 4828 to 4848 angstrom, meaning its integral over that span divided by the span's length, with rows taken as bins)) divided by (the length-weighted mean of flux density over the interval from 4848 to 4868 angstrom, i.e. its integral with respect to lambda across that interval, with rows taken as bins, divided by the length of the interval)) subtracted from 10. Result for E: -20.7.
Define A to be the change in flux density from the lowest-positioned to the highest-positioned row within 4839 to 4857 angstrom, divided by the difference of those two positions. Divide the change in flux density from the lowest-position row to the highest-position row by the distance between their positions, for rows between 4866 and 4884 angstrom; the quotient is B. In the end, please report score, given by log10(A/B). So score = 0.46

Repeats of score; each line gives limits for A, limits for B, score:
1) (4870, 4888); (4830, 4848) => 0.51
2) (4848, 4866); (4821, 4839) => -0.01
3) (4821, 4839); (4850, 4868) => 0.75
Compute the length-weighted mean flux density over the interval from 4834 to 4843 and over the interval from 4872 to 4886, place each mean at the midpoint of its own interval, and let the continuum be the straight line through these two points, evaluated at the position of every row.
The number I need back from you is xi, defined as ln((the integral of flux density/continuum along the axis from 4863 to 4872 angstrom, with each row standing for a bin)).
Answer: 2.18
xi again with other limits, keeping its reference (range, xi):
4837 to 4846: 2.19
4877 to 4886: 2.19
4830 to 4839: 2.22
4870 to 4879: 2.22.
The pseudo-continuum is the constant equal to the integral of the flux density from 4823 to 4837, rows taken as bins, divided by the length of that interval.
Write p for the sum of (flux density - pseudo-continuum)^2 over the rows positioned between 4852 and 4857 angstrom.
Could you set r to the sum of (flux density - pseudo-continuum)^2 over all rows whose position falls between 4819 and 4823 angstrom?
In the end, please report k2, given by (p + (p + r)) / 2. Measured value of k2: 0.03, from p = 0.0219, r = 0.007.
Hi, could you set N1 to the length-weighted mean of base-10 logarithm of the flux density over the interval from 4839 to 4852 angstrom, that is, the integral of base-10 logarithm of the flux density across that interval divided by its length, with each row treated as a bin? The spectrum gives -0.079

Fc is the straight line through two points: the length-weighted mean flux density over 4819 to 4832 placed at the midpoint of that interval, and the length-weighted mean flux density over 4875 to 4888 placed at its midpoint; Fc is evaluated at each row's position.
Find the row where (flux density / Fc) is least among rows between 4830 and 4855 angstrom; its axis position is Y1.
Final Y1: 4840.03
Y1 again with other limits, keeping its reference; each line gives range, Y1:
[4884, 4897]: 4887.07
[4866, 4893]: 4887.07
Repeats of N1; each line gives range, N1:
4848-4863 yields -0.113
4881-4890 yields -0.097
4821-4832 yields -0.045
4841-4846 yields -0.085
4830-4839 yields -0.069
